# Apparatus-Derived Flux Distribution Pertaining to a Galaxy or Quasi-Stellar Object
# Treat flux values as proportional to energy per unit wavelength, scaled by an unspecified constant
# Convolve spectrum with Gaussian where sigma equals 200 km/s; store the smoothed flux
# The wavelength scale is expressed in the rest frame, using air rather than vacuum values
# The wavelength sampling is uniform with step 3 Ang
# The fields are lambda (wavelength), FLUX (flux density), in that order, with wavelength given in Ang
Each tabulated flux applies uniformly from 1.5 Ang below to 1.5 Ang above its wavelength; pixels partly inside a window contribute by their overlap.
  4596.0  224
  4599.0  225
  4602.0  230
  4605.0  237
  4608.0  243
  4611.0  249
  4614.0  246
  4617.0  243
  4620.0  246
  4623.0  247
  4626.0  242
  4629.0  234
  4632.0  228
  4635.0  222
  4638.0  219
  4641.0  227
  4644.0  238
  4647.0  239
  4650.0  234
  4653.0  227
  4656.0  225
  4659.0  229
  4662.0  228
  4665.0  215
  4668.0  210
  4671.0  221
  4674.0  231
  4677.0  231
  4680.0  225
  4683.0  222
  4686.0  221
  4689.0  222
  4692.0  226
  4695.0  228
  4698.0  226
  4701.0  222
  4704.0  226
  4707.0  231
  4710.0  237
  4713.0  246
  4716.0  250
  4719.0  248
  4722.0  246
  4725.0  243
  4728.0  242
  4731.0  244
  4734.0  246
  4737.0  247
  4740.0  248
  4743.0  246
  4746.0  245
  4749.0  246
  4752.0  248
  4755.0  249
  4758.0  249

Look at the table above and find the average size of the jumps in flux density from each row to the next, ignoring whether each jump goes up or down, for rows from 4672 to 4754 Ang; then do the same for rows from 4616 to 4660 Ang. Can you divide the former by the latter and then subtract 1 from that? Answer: -0.45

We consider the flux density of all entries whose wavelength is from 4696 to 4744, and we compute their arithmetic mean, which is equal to 240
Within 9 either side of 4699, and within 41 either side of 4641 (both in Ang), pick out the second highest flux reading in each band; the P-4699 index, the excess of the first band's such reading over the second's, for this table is -19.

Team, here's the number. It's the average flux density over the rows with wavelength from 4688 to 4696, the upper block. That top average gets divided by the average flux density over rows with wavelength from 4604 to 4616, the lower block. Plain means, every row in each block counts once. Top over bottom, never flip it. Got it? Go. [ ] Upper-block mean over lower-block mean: 0.92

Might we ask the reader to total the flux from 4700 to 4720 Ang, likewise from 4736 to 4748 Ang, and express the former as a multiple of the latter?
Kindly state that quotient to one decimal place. 1.7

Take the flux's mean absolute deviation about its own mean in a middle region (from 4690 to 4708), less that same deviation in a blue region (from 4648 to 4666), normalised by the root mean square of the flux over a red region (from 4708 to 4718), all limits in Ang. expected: -0.0091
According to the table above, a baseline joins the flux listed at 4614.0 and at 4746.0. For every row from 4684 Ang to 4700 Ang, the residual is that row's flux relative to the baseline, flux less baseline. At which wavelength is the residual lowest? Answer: 4686.0 Ang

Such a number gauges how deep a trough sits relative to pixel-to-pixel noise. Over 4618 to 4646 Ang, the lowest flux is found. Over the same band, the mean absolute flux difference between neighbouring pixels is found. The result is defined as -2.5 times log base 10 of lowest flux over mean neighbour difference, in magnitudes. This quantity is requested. -3.91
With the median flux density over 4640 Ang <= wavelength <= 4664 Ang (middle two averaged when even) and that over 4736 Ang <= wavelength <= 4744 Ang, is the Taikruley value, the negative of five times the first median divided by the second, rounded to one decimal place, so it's -4.6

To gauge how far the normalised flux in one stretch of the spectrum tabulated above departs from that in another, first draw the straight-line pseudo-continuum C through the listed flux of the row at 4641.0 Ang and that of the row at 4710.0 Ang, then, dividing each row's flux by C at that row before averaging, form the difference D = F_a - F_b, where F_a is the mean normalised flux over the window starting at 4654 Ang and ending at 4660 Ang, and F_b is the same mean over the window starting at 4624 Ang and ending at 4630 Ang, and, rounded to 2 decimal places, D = -0.07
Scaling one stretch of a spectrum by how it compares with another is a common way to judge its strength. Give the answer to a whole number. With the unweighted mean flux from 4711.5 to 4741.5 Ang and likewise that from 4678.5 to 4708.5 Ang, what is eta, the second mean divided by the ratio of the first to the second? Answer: 206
